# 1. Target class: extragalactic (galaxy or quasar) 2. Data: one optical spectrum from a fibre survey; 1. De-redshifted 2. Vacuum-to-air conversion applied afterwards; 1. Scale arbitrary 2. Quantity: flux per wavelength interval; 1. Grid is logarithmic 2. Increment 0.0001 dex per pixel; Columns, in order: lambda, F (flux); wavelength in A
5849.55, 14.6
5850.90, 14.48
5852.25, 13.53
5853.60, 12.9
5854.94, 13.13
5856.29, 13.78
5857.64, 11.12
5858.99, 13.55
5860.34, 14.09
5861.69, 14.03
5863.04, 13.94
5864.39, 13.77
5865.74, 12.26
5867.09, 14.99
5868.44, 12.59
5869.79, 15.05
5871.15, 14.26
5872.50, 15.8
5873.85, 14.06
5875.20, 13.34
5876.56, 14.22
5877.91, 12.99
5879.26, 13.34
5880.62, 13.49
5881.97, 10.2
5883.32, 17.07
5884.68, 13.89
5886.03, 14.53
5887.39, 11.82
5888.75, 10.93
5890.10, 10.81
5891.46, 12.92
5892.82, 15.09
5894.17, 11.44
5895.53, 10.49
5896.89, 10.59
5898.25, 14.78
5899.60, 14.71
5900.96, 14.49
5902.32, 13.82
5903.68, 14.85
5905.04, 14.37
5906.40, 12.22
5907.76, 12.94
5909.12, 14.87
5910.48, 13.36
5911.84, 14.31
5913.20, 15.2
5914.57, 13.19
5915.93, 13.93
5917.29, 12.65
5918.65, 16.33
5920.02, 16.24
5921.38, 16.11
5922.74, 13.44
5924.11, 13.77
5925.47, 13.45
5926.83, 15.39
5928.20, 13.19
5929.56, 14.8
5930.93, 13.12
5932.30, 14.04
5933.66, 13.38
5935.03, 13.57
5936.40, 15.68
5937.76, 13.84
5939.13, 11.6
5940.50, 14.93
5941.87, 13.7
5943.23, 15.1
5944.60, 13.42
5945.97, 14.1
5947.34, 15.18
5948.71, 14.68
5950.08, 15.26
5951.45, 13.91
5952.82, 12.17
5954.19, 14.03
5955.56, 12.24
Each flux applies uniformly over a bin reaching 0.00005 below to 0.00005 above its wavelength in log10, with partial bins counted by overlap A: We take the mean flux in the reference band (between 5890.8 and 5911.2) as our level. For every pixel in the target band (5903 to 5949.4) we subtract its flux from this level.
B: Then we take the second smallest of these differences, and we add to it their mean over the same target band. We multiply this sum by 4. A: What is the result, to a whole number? -14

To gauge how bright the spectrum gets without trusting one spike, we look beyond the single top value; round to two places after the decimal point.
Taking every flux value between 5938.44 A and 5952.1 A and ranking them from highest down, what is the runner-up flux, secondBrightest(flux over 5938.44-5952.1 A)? 15.18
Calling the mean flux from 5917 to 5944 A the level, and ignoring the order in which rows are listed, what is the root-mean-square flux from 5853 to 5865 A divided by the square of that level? 0.066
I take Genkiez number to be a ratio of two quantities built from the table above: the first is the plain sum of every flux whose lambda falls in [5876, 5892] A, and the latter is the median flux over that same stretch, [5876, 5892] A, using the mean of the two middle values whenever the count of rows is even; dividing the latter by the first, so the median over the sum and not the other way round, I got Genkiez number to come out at 0.0843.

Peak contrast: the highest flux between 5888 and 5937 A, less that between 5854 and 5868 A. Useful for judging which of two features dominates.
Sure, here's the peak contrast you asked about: 1.3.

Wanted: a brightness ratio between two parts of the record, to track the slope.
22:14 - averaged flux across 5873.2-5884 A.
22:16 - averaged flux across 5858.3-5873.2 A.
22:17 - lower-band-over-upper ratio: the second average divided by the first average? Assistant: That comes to 1.03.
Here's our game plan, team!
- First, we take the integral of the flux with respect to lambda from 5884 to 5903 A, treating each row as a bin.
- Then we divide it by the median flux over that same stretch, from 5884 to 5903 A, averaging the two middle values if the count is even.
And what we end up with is 18.3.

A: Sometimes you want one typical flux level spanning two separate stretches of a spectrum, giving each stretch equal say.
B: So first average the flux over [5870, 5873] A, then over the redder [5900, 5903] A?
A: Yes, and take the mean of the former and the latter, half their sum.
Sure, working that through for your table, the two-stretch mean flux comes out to 14.6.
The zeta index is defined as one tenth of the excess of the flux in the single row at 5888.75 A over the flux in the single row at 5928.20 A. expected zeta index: -0.23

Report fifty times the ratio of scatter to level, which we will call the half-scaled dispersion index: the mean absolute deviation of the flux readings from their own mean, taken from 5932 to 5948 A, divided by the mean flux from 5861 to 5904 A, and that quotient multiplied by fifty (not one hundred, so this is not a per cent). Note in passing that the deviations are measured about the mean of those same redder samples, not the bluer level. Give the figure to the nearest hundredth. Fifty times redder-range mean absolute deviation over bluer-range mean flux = 2.95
